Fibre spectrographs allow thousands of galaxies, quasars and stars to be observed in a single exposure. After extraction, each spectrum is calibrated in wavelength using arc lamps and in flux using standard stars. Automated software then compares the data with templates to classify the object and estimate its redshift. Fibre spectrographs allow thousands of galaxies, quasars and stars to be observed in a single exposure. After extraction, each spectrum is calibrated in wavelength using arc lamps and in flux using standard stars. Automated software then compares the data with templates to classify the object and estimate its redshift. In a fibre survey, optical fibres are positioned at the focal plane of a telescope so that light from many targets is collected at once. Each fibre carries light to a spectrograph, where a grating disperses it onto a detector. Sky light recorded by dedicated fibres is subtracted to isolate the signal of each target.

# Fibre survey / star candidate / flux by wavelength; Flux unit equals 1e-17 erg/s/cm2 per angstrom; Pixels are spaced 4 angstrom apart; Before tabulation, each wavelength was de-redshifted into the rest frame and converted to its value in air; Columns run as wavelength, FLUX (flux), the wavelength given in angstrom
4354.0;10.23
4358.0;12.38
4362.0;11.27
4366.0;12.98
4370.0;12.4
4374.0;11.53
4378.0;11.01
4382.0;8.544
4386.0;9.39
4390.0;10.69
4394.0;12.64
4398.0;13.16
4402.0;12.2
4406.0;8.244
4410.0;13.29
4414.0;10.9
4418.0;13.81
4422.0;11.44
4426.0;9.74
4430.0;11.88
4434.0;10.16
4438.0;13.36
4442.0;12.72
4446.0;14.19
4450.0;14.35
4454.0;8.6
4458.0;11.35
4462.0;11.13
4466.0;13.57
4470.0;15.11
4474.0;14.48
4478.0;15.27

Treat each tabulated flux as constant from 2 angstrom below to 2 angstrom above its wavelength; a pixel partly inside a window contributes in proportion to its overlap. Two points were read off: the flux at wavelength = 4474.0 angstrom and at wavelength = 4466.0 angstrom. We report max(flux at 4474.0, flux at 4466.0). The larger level 14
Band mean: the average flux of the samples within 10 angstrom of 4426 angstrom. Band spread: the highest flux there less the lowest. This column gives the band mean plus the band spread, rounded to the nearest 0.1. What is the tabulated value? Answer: 15.5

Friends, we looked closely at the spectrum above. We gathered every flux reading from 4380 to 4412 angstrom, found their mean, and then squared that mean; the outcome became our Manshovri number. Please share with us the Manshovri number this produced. 121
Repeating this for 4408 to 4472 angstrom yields 149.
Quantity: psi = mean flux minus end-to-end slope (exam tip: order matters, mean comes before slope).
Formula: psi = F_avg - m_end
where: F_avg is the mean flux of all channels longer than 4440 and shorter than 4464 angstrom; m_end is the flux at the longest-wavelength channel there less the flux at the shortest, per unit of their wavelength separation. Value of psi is 12.1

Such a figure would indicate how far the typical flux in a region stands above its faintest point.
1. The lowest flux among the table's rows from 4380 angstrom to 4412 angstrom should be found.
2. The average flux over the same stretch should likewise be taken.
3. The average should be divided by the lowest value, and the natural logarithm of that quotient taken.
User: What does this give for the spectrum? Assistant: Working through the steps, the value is 0.29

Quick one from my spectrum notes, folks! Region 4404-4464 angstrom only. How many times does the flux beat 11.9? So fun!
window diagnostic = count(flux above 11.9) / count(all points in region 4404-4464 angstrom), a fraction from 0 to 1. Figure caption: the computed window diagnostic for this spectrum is 0.40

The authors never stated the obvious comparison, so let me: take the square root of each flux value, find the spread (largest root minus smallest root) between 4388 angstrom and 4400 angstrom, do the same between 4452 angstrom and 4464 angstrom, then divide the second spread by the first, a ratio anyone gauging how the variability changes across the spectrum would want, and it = 1.2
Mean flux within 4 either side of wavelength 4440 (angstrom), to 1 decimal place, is 13.0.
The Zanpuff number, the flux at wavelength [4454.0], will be 8.6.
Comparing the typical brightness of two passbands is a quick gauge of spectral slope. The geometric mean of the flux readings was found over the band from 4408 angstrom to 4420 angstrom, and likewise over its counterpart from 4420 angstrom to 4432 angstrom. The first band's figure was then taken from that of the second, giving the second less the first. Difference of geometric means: -1.6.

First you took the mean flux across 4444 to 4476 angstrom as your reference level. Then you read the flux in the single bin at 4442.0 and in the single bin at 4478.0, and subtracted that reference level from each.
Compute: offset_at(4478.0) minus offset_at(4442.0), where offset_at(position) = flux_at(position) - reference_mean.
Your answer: 3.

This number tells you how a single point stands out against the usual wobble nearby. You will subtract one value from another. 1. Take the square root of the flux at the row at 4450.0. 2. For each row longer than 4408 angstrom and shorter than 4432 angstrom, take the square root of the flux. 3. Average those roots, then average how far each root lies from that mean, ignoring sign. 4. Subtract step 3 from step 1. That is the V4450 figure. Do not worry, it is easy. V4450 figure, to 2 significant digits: 3.6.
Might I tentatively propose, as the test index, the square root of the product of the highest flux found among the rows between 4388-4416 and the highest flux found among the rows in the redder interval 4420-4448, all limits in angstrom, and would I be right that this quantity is 13.7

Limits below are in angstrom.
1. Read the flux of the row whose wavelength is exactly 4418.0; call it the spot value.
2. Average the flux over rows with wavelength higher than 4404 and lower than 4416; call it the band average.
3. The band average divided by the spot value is 0.78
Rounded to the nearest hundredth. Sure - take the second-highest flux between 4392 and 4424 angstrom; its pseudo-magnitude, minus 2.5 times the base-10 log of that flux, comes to -2.81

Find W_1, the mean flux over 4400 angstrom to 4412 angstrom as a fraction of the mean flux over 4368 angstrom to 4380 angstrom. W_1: 0.97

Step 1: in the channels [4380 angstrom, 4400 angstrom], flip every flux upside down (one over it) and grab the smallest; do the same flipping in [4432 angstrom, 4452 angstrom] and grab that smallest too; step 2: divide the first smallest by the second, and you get 1.09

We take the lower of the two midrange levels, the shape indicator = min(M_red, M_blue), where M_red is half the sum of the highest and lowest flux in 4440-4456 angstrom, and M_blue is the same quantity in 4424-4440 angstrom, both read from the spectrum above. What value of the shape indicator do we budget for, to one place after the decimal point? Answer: 11.5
